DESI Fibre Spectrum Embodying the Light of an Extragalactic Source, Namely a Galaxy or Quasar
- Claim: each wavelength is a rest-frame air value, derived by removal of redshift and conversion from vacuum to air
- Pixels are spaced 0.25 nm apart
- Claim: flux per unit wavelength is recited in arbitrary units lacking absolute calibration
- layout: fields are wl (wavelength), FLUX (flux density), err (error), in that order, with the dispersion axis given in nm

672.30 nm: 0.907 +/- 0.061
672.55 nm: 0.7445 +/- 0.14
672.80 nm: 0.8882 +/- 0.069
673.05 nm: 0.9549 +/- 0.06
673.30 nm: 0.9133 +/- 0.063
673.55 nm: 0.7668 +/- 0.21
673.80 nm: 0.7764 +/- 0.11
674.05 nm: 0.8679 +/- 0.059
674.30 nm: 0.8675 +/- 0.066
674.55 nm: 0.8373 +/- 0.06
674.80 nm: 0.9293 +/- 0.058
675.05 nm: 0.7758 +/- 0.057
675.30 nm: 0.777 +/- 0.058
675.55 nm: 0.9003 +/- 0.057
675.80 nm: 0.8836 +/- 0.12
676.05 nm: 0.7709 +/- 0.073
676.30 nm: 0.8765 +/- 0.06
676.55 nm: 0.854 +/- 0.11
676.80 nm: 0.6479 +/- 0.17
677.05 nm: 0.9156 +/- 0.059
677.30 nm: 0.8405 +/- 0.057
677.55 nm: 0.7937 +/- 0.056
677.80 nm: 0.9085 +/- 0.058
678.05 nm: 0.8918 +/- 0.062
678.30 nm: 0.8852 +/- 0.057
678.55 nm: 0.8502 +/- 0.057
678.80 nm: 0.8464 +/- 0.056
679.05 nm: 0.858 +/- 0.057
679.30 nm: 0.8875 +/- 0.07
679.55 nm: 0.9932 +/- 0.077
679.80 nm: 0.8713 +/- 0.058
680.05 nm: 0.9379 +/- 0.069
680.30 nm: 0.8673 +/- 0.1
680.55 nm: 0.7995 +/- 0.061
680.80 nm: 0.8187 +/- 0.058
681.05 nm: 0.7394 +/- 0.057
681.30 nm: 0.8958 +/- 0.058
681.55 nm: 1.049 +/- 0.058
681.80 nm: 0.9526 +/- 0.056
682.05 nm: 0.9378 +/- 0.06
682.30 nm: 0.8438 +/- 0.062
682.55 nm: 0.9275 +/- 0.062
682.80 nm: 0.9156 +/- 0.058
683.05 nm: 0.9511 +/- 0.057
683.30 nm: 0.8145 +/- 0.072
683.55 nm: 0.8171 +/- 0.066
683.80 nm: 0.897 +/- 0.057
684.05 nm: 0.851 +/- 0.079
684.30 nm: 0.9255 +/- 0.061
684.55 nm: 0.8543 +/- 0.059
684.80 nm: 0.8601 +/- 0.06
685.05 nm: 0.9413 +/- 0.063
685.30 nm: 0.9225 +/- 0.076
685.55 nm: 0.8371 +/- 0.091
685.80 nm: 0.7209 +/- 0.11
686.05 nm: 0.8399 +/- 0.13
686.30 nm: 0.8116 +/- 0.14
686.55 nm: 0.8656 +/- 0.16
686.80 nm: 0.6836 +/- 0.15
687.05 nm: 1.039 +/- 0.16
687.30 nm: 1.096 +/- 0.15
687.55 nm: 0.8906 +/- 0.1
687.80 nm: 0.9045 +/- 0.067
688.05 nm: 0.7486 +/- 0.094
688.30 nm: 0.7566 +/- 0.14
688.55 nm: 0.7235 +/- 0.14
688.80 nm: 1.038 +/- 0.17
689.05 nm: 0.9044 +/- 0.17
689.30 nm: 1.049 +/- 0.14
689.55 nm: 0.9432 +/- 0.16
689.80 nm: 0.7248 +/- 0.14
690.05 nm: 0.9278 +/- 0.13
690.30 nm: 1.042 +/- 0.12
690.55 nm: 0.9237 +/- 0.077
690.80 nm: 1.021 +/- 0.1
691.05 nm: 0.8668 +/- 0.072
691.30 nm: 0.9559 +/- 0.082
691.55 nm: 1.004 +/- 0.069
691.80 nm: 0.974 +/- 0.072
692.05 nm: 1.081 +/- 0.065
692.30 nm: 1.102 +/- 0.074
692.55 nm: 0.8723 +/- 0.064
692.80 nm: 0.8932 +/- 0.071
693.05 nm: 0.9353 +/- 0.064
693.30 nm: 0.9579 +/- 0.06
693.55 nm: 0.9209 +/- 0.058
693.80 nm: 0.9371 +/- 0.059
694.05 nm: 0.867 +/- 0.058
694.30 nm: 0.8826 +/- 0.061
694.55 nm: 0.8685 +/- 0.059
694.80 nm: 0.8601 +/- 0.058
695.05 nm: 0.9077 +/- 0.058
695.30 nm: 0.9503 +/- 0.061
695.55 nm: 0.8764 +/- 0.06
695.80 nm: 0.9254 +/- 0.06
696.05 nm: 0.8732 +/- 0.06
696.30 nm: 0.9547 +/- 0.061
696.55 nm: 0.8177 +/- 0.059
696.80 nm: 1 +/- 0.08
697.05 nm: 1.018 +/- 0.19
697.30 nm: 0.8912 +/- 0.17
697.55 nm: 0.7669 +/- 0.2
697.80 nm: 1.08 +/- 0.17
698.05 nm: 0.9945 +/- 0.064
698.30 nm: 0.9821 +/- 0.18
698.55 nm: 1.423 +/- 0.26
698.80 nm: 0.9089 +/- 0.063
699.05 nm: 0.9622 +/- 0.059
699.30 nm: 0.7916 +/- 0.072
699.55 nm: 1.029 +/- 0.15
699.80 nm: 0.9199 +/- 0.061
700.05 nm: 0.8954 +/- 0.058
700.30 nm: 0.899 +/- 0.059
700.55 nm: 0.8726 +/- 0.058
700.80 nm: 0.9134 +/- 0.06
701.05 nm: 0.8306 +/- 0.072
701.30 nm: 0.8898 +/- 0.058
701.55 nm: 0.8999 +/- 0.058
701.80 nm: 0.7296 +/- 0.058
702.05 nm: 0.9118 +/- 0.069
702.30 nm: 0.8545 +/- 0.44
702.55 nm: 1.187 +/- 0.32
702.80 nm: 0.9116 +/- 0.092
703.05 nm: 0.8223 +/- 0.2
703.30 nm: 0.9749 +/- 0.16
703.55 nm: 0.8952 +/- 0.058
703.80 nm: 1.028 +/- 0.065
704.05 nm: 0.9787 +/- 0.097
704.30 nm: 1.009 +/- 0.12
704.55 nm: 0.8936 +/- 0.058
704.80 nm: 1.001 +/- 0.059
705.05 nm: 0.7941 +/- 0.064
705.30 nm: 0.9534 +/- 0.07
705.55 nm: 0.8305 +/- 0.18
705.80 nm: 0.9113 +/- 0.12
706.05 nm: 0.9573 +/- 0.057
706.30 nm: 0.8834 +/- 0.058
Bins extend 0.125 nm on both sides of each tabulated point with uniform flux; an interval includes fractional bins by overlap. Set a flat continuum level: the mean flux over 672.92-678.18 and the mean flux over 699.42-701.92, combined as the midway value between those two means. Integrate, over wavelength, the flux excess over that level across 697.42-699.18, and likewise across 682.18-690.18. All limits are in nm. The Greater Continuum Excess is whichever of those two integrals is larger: 0.26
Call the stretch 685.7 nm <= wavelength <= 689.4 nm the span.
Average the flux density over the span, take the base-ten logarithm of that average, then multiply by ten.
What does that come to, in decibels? -0.60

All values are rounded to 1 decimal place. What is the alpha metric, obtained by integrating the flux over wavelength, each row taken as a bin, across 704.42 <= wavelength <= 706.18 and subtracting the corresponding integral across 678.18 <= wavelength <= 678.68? 1.2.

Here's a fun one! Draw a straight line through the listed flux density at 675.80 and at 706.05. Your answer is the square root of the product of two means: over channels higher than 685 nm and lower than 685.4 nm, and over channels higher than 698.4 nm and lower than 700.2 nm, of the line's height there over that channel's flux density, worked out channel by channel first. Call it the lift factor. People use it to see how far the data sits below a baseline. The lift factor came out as 0.98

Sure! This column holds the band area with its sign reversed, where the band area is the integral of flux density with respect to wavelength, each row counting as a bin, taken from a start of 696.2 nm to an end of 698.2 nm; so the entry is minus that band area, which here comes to -1.88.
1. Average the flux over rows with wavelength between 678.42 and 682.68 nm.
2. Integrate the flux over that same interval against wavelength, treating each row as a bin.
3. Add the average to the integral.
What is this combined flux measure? 4.66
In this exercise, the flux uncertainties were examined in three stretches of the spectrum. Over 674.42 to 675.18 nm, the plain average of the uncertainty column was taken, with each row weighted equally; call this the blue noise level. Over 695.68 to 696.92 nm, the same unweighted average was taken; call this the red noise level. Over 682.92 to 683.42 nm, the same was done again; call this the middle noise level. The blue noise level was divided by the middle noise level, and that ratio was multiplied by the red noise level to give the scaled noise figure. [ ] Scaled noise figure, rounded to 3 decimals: 0.058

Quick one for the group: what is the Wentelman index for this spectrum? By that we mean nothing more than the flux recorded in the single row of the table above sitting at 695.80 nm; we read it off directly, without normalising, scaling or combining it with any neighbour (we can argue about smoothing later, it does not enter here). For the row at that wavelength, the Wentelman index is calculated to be 0.9254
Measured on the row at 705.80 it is 0.9113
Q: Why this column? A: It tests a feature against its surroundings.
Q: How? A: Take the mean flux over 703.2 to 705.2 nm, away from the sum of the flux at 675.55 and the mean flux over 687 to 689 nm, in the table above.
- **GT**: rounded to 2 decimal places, 0.85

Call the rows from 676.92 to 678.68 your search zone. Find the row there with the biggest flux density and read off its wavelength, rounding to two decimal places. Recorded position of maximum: 677.05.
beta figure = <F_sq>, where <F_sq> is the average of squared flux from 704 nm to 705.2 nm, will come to 0.88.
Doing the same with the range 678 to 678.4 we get 0.79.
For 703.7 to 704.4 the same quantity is 1.01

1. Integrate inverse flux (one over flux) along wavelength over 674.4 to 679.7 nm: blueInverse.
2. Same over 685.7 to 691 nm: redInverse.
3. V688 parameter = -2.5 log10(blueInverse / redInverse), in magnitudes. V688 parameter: -0.03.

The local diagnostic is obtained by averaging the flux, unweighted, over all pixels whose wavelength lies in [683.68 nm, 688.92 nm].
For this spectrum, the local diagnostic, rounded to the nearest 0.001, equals 0.867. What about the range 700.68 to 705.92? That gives 0.915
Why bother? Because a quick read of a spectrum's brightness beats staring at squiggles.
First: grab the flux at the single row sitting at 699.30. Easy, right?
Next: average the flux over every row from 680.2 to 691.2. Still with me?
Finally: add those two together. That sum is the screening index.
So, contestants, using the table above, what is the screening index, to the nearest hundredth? 1.68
